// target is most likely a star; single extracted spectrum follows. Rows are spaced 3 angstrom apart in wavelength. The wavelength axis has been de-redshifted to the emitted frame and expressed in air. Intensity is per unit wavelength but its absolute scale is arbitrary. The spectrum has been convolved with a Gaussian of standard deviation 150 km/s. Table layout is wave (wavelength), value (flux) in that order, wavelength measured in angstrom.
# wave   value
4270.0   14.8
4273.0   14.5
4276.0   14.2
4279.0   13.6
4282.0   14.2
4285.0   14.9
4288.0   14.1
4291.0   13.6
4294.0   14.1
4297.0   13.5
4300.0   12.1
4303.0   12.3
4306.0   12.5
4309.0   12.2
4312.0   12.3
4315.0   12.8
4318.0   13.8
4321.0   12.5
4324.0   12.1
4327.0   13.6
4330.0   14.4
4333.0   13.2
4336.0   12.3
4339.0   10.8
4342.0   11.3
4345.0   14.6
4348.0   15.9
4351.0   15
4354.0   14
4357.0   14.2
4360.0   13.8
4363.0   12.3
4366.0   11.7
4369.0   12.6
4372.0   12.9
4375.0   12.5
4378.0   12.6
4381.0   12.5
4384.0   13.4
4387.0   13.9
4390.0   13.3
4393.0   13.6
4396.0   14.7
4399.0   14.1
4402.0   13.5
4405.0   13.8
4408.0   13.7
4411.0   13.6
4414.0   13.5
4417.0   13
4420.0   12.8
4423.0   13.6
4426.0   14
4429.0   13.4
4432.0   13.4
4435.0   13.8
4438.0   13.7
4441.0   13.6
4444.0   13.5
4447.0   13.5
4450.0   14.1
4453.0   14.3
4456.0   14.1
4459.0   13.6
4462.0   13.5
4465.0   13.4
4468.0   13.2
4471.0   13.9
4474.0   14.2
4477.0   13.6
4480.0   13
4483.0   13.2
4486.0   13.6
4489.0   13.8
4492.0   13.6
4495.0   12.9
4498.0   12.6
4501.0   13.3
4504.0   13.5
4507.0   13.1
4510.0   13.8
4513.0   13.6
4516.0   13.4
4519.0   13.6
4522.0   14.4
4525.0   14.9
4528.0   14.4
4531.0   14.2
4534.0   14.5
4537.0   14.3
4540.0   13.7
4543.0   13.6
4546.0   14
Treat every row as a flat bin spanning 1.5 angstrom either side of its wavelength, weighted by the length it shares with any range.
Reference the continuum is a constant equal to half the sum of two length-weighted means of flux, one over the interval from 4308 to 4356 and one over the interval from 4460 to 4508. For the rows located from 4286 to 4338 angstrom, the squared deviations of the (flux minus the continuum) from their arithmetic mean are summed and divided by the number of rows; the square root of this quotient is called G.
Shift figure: 0.78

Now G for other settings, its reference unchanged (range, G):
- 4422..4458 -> 0.29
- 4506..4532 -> 0.54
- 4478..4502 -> 0.38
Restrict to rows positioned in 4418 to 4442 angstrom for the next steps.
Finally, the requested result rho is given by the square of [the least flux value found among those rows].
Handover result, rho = 164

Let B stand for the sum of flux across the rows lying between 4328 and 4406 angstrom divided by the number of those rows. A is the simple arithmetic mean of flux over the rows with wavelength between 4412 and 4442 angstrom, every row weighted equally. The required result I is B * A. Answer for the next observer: 180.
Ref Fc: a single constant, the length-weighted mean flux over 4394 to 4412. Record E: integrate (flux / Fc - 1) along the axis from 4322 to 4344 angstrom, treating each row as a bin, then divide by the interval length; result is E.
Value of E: -0.095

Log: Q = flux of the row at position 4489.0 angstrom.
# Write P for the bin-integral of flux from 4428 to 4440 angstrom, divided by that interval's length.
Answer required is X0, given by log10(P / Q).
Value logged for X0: -0.007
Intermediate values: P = 13.58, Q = 13.8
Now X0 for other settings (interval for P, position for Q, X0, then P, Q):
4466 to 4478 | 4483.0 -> 0.017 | 13.72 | 13.2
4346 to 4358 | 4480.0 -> 0.056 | 14.79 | 13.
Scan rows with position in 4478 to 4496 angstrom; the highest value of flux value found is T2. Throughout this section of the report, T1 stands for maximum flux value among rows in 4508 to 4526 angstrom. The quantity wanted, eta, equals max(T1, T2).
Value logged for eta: 14.9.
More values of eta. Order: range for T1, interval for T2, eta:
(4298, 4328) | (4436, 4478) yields 14.3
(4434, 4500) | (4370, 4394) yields 14.3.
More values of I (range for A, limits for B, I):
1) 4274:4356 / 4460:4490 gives 180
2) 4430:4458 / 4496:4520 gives 184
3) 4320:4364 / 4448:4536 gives 183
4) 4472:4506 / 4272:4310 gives 181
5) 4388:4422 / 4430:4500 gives 185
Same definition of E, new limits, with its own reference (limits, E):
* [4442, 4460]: -0.004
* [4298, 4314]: -0.113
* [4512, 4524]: -0.007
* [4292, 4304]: -0.061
